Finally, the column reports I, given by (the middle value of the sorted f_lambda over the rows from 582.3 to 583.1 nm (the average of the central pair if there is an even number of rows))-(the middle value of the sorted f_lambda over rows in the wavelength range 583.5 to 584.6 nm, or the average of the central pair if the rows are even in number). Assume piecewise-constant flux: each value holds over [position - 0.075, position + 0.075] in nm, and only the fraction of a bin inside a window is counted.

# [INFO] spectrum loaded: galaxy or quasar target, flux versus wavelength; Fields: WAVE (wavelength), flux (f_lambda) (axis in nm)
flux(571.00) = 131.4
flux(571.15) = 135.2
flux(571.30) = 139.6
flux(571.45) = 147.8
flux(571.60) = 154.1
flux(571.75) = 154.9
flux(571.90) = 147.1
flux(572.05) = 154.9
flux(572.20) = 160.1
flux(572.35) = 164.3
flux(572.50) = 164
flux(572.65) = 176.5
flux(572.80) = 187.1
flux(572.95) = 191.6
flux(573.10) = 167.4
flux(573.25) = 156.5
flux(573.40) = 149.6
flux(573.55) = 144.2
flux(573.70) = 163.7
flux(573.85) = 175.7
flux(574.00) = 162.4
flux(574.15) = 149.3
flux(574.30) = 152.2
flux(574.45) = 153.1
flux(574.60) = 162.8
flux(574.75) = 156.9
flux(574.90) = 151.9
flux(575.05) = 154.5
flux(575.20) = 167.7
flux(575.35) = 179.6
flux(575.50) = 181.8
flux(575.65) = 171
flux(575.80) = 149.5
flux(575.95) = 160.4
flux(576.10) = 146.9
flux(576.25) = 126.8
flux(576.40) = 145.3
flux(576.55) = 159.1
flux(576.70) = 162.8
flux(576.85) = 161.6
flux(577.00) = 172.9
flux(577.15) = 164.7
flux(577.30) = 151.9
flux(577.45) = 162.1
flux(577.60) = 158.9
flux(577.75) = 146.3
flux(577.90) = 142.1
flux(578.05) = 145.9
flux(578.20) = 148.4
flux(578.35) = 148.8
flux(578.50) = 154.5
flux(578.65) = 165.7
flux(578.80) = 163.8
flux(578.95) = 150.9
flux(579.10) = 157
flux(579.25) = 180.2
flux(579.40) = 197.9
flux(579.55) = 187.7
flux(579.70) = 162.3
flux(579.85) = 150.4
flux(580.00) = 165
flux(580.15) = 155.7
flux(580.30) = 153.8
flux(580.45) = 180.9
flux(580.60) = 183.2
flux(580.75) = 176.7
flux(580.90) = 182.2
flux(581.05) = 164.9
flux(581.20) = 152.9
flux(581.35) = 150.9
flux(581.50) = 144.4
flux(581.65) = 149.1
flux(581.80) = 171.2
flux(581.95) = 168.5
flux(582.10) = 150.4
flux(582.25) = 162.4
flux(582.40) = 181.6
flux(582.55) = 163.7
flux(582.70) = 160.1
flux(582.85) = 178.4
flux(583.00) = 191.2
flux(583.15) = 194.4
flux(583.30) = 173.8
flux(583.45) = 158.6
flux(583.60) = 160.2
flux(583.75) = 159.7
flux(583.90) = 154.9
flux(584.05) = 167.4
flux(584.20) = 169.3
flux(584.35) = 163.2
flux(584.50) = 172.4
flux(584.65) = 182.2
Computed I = 15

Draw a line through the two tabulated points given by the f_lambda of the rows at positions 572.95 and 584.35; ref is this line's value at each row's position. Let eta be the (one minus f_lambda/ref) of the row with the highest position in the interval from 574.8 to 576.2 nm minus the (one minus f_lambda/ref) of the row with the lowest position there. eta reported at 0.01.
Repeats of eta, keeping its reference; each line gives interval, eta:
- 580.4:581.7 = 0.17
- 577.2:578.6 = -0.03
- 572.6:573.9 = -0.01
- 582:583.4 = -0.16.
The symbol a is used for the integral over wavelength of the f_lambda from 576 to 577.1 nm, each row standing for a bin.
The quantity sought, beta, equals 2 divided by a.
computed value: 0.0118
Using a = 169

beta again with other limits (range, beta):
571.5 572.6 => 0.0116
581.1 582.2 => 0.0117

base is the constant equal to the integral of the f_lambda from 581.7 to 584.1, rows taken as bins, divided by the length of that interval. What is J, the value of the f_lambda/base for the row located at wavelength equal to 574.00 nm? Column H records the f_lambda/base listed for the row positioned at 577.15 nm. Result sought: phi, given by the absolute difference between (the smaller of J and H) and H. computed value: 0.01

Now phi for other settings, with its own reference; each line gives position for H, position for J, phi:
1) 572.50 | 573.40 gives 0.09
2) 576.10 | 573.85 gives 0.00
